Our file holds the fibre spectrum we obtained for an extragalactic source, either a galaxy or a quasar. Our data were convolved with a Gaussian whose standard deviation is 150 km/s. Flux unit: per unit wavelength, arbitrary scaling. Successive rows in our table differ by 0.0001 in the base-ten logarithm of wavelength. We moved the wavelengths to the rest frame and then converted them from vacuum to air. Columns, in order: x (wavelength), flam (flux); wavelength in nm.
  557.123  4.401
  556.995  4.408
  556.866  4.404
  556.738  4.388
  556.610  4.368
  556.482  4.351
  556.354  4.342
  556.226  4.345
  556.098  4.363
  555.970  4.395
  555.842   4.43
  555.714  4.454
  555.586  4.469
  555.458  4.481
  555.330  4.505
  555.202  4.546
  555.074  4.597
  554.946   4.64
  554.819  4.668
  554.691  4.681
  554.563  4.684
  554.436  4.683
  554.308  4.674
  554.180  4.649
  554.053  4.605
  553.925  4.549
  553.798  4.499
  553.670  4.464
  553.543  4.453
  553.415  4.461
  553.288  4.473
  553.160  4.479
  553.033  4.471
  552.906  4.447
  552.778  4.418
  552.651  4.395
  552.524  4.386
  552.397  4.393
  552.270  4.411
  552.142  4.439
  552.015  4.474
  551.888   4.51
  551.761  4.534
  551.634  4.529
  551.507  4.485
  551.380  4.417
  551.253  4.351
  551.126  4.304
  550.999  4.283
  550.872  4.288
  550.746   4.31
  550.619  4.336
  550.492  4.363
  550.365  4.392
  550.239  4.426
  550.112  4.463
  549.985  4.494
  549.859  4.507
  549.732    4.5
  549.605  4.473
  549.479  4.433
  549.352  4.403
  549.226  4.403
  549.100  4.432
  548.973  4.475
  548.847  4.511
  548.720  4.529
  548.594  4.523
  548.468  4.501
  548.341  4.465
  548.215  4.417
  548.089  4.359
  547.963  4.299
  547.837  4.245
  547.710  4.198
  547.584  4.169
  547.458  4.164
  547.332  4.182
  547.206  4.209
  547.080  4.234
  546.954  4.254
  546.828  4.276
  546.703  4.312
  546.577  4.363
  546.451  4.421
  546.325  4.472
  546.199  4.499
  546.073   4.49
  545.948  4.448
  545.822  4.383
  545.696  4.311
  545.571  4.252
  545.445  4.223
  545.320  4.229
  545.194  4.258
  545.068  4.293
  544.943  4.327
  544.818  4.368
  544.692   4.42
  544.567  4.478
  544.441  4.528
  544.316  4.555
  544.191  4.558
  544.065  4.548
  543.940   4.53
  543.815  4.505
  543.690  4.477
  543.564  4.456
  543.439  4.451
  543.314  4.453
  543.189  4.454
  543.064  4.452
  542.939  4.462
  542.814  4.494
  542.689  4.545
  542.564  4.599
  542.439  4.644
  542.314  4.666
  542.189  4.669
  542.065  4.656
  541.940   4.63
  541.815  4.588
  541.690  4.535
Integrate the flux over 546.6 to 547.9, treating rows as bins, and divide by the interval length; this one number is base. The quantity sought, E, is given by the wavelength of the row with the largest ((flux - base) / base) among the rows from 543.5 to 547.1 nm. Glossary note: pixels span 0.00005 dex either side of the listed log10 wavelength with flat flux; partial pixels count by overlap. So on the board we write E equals 544.191 nm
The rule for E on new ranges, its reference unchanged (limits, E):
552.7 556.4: 554.563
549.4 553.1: 551.761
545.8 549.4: 548.720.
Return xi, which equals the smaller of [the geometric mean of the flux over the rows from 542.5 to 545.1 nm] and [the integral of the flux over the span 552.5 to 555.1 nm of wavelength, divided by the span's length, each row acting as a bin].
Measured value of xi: 4.47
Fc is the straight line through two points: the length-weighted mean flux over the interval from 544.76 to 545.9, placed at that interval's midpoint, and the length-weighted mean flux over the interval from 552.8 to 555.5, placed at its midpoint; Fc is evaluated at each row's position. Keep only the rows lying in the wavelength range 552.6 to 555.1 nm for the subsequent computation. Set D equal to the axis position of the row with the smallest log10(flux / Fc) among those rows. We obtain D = 552.651 nm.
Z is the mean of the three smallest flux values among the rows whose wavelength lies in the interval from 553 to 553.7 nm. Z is 4.46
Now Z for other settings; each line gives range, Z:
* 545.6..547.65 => 4.17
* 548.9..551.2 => 4.29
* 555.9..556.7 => 4.35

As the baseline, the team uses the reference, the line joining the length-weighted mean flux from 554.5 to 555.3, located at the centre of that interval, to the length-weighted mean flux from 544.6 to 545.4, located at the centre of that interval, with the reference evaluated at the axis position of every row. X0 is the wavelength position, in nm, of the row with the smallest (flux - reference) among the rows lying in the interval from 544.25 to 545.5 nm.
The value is 545.445 nm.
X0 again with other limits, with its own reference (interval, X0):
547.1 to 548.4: 547.458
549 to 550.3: 550.239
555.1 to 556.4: 556.354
